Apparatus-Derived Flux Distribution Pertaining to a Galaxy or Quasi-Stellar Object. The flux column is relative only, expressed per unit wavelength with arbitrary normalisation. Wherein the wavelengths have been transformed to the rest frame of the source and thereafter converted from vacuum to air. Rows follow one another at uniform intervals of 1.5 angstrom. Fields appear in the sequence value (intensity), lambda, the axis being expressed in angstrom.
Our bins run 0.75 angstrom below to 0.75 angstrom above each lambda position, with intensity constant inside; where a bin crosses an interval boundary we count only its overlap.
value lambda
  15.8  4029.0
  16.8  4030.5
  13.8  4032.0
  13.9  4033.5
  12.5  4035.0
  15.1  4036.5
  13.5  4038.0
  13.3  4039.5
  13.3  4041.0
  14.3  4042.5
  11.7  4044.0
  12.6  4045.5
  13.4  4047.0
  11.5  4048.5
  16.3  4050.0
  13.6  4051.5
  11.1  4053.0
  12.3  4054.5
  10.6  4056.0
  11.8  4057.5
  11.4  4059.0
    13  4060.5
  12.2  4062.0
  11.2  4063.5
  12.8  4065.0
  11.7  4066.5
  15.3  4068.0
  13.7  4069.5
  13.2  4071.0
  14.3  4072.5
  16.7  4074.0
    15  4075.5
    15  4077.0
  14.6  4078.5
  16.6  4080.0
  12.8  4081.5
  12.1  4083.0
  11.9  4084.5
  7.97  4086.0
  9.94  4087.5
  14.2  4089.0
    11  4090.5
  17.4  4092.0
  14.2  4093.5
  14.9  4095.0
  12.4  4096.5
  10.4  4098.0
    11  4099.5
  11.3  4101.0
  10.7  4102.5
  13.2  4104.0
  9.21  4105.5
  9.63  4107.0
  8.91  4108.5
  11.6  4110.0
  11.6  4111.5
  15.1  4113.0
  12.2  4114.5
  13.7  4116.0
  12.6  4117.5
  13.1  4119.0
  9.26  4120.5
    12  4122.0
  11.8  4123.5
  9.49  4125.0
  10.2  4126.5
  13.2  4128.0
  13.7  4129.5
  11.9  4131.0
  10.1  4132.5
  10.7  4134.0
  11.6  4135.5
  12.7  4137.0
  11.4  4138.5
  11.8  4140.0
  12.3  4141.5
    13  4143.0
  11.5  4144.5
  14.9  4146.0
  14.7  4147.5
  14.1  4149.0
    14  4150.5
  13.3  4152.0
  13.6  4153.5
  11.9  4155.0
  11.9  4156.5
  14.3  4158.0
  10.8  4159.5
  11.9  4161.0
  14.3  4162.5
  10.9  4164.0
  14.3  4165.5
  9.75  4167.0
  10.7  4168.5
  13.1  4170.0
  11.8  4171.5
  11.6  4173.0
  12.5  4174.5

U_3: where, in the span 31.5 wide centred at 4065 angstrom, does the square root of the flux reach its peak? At 4074.0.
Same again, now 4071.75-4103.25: 4092.0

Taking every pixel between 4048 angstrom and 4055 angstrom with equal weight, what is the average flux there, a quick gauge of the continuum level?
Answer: 13.0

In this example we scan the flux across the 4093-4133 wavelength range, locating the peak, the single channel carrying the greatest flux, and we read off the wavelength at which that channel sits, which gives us 4113.0 angstrom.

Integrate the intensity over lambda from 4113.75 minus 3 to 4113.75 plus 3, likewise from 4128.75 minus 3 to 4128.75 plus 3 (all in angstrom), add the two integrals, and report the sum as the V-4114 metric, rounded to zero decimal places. 152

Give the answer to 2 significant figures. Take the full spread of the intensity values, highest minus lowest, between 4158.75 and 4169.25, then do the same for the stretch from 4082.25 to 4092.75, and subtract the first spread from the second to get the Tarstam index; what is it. 4.9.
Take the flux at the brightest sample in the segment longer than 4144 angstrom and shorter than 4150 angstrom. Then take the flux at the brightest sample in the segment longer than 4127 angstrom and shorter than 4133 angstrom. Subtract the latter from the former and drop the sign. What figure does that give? 1.2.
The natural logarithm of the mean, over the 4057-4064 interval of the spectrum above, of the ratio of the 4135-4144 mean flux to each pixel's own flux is 0.02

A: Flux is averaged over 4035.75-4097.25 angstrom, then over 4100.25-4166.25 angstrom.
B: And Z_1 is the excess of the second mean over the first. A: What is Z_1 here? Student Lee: -1.02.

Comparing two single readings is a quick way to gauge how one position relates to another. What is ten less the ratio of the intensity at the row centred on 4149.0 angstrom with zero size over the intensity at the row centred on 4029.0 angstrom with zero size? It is 9.1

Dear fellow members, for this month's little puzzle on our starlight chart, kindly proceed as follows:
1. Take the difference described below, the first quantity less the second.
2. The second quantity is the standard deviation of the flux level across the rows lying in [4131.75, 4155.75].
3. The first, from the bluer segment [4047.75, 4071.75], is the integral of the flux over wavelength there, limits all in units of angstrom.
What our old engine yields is 301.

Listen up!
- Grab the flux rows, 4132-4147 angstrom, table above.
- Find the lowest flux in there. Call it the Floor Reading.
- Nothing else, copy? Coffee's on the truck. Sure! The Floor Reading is 10.1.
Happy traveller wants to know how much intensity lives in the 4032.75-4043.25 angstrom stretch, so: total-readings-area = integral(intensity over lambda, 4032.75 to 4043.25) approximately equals 144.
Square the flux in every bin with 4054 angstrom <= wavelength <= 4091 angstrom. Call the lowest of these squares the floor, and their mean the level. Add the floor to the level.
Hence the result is 233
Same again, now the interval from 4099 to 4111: 196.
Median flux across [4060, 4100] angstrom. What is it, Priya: 13.0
